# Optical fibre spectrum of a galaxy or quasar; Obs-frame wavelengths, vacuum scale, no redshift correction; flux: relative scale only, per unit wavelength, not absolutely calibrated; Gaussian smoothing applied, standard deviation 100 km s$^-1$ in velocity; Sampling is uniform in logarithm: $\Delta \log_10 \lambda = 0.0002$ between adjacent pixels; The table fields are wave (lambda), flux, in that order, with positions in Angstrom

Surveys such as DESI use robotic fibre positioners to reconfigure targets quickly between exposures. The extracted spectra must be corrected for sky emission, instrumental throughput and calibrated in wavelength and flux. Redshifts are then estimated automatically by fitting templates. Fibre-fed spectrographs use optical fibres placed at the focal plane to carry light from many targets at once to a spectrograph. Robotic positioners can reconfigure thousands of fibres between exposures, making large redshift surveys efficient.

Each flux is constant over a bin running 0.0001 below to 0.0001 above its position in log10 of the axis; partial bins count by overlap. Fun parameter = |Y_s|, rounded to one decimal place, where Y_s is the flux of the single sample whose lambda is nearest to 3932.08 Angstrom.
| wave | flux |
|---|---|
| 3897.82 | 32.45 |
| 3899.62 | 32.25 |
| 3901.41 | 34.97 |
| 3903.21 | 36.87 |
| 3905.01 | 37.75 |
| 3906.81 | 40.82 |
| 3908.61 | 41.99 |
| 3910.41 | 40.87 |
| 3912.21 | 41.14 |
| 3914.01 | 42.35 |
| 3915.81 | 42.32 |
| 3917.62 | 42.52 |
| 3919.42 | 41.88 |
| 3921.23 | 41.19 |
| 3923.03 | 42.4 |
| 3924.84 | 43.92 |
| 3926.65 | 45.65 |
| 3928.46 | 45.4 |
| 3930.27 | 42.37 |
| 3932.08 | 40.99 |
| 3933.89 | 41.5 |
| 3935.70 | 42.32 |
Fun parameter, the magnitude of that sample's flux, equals 41.0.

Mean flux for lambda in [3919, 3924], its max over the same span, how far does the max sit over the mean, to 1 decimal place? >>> 0.6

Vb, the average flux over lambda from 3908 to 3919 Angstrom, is 41.9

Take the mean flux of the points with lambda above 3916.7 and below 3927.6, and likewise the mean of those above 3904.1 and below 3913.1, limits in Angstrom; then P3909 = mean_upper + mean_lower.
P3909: 83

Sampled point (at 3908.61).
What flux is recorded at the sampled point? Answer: 41.99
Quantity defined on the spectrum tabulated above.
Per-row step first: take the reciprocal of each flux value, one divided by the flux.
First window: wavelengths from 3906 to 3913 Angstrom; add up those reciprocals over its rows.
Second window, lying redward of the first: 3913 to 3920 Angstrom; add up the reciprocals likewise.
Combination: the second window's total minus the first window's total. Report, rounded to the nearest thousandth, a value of -0.002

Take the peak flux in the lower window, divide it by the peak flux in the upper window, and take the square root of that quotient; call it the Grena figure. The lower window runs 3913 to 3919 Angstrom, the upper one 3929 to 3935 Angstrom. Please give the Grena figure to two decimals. 1.00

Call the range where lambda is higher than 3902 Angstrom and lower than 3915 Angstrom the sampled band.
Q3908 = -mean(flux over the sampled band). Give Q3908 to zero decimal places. -40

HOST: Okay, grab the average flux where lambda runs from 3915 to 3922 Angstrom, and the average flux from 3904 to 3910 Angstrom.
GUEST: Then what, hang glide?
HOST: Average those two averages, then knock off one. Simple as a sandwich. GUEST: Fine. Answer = 40.1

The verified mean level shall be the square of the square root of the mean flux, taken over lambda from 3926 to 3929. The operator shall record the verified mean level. 45.5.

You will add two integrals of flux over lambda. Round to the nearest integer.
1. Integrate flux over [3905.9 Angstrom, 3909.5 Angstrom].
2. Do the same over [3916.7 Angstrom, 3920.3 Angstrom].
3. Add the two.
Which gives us 301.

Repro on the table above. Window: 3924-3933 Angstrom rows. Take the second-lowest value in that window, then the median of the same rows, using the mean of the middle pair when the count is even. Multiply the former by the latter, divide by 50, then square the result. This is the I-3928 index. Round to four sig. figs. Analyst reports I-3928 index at 1385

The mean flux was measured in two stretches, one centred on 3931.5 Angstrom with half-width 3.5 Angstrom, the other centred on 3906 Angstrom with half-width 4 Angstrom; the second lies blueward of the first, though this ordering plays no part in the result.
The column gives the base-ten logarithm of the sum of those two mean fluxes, 1.91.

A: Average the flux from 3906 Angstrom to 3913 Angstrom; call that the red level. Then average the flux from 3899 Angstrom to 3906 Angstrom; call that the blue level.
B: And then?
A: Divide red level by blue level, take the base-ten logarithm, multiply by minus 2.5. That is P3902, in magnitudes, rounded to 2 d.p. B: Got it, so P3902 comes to -0.16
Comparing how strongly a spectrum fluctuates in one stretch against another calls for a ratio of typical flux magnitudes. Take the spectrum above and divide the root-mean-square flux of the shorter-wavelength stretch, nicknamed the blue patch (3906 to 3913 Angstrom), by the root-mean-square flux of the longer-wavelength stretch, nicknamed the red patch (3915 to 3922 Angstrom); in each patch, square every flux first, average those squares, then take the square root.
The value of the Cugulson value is 0.98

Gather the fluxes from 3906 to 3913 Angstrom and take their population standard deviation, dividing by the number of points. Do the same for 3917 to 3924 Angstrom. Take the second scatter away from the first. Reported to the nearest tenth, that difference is -0.1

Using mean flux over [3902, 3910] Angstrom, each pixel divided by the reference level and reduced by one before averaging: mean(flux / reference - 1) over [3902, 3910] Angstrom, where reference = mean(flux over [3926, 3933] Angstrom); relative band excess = -0.10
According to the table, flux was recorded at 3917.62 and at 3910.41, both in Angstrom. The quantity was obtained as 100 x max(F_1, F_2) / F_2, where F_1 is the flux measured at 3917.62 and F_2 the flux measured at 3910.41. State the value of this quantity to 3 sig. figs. 104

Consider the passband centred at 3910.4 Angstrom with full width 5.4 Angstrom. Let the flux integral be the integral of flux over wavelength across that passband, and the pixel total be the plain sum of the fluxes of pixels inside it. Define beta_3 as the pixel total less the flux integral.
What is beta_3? -99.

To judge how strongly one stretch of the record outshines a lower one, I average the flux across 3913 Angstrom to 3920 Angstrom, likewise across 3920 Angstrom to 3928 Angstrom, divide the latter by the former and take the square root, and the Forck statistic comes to 1.012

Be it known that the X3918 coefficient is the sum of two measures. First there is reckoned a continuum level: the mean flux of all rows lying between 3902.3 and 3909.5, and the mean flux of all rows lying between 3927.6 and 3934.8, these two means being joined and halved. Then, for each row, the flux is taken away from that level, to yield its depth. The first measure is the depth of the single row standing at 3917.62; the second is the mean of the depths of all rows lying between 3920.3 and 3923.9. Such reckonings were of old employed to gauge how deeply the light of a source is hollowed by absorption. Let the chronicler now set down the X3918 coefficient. -2.4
